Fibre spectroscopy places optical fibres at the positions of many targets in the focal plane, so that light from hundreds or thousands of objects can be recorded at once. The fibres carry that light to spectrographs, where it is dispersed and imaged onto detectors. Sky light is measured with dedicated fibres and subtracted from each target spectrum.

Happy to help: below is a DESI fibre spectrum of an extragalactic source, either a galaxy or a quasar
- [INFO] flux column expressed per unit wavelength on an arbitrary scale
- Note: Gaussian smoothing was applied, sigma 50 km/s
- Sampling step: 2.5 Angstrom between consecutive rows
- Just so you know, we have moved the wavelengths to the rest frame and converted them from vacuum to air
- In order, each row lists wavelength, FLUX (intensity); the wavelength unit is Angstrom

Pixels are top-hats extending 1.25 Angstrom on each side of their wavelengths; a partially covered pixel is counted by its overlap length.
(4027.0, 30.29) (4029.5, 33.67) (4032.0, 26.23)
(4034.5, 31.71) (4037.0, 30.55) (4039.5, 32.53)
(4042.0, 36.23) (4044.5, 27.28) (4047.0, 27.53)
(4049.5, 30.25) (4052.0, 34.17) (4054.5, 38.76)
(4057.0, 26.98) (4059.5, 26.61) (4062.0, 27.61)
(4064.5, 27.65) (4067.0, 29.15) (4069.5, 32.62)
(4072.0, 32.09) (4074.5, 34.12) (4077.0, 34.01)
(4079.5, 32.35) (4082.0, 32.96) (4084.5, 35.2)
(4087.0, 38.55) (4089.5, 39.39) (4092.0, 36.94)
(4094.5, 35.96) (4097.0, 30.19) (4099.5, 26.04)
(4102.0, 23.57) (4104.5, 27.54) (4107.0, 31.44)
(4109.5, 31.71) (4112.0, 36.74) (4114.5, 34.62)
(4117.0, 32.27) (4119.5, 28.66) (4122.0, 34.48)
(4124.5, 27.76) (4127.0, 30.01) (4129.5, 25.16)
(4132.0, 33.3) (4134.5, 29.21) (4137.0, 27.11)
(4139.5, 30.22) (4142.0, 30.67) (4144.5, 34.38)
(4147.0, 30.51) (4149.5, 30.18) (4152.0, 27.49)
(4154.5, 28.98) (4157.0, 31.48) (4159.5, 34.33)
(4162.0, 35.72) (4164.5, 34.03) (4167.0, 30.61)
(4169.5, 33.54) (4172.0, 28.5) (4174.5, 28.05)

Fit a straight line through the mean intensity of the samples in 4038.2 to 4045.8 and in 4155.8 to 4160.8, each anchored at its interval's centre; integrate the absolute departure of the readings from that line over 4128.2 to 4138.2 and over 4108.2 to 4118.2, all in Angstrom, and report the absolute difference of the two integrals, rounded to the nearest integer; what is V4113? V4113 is 25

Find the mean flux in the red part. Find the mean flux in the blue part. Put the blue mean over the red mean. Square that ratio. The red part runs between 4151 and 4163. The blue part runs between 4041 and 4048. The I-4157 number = 0.92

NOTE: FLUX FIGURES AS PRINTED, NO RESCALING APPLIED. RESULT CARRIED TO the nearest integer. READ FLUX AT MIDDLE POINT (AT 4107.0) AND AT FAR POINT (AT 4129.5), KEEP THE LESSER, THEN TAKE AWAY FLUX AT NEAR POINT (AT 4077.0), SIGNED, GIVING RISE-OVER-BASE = -9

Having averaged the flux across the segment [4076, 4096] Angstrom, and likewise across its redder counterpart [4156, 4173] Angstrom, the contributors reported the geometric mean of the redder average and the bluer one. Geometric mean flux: 34.1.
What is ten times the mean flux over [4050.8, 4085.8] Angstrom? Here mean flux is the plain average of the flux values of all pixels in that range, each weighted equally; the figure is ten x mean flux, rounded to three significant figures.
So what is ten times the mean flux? 317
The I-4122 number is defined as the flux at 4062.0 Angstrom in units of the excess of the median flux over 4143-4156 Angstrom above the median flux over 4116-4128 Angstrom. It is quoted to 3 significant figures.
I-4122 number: 162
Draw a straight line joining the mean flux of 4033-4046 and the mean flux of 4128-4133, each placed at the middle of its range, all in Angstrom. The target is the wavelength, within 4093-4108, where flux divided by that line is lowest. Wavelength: 4102.0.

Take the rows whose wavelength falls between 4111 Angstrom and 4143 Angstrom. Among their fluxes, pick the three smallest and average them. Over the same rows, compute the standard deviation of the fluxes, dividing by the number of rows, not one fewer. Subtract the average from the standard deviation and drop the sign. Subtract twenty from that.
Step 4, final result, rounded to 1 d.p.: 3.5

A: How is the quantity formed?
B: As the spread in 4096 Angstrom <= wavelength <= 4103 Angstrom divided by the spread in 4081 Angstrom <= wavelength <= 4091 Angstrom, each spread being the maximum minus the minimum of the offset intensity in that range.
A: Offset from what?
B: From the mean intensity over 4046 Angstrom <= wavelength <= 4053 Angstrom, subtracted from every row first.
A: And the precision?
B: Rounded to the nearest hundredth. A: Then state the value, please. 1.03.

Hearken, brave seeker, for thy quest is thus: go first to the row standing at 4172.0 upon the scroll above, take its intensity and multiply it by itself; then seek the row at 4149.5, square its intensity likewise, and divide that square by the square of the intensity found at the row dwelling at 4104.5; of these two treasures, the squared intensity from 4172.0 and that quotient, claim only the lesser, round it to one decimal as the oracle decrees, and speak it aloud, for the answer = 1.2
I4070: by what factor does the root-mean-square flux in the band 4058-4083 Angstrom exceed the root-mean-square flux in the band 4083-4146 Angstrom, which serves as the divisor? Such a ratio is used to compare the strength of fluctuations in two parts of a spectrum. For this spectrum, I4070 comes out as 0.97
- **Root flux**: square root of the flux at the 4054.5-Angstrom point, 6.23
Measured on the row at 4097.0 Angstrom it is 5.49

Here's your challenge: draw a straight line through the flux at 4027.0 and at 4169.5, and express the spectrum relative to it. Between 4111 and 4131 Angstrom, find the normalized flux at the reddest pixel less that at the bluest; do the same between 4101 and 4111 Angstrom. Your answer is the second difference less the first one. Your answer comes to 0.6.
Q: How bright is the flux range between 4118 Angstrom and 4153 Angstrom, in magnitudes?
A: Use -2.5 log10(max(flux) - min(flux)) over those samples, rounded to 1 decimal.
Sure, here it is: -2.4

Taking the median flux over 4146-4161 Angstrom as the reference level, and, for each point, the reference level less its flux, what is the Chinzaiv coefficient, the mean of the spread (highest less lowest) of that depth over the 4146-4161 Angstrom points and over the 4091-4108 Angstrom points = 10.1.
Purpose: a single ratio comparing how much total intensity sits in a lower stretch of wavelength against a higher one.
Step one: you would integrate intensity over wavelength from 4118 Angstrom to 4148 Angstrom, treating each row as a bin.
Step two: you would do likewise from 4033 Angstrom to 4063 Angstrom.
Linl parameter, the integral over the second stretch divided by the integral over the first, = 1.02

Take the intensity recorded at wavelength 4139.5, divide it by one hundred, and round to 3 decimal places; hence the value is 0.302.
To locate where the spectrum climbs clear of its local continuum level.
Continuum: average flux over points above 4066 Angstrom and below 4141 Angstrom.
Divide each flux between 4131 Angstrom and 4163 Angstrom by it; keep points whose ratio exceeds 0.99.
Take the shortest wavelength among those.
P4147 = 4132.0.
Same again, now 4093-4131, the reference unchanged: 4094.5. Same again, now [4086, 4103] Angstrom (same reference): 4087.0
